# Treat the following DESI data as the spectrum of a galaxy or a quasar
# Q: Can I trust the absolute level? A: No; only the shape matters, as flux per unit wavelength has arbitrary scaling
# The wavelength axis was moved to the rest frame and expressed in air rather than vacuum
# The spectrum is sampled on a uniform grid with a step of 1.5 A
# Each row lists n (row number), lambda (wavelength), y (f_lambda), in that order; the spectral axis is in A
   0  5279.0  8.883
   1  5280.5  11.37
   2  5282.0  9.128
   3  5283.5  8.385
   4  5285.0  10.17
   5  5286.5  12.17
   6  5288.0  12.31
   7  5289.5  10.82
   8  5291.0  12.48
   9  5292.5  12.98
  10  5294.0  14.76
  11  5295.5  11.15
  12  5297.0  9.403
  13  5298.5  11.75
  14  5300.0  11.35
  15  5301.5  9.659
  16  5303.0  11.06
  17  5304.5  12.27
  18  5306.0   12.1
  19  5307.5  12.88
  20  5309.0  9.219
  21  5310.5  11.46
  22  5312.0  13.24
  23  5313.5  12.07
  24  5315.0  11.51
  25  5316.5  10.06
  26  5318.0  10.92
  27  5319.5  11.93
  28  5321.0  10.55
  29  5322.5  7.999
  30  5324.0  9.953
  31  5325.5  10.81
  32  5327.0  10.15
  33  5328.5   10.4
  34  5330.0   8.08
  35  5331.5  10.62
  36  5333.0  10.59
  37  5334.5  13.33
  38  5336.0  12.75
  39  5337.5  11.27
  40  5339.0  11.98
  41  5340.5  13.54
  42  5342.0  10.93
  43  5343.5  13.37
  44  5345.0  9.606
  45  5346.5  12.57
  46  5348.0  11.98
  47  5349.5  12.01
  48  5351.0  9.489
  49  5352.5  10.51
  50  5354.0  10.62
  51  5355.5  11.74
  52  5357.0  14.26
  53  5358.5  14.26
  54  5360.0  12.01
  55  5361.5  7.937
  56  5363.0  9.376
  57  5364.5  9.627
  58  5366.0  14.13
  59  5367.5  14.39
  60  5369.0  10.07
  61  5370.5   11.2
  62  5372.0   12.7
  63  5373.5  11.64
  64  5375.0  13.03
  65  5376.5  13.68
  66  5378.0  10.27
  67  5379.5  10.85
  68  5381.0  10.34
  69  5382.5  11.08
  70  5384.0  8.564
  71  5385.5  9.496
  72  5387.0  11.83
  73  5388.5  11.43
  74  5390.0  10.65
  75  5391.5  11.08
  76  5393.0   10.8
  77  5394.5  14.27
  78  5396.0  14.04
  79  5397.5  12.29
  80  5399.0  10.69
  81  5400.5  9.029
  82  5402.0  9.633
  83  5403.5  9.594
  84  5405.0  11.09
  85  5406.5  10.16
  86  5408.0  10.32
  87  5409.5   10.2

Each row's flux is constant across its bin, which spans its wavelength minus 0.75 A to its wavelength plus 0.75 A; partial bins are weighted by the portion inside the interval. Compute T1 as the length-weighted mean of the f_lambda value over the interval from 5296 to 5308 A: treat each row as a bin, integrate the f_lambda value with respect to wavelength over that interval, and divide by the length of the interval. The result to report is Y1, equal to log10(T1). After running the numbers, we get 1.052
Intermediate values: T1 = 11.3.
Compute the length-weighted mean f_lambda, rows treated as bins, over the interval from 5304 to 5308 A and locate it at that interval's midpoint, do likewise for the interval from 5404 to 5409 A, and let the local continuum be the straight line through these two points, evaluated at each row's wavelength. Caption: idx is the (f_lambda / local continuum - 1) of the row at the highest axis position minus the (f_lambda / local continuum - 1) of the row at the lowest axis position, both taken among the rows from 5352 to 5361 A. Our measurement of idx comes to 0.14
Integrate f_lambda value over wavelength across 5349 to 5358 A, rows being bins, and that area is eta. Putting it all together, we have 104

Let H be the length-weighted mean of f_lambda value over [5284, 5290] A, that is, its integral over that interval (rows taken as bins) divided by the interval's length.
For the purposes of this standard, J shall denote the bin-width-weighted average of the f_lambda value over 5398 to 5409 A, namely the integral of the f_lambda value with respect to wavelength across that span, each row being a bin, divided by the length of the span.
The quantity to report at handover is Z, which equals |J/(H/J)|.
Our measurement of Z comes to 9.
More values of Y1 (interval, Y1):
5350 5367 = 1.054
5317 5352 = 1.044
